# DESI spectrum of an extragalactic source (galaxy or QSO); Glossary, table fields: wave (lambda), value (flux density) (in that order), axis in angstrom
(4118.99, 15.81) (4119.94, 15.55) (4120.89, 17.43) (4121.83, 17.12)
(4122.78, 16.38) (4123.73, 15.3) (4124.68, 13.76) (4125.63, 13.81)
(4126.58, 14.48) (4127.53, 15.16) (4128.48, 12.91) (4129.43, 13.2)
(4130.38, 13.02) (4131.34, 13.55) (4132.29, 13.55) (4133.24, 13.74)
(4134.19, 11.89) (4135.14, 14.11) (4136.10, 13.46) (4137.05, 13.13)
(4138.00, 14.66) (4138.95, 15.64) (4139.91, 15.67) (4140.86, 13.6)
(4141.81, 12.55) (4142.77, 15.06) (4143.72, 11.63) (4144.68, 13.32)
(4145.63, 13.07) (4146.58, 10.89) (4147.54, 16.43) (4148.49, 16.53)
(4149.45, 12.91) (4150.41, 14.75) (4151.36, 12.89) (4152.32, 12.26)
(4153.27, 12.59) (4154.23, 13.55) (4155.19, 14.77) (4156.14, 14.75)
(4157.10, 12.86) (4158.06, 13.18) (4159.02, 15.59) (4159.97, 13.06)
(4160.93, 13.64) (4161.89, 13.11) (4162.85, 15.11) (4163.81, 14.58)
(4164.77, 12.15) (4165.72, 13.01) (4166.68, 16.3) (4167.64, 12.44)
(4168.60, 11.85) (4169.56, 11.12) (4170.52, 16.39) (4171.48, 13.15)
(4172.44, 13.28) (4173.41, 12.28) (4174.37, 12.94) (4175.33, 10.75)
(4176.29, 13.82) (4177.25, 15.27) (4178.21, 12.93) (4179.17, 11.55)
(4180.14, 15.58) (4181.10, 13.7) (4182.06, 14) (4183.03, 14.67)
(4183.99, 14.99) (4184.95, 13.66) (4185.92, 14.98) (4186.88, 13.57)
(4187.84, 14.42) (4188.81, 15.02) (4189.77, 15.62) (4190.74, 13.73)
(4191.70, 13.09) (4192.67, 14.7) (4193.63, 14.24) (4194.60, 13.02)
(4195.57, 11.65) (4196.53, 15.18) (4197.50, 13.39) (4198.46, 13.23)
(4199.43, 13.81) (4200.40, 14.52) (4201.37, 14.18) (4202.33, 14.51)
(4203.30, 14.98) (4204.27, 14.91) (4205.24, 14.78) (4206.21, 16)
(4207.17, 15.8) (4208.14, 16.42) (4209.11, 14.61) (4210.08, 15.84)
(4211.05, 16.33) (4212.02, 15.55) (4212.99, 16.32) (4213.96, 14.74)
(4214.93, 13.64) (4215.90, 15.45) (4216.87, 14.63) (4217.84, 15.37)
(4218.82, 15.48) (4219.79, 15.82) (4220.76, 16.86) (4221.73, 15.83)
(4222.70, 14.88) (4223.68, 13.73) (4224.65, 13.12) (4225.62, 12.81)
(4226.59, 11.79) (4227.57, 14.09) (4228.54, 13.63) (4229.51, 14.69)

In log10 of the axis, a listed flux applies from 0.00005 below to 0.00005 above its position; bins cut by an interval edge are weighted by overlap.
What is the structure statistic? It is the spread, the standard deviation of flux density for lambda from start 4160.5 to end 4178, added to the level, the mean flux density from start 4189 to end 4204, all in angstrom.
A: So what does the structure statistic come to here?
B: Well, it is 15.6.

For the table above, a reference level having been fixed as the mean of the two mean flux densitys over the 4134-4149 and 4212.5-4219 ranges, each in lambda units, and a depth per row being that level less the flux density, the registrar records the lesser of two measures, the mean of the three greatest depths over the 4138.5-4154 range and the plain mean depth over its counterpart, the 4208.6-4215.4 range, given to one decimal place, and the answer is -0.8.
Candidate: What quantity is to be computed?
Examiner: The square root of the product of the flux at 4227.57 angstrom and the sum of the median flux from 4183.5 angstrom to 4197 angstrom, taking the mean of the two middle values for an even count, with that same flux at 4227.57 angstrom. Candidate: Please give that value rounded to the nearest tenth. 20.0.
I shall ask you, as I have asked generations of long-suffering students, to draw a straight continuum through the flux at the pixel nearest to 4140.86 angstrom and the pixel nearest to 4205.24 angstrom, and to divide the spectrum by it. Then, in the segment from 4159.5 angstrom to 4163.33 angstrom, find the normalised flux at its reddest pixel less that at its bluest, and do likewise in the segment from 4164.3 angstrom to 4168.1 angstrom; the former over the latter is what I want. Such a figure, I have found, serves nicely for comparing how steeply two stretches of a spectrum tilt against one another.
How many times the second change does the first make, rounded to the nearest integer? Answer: 8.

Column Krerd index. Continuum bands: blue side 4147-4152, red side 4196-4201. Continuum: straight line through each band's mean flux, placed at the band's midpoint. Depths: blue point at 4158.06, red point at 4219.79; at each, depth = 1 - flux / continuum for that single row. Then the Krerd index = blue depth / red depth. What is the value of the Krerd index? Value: -0.6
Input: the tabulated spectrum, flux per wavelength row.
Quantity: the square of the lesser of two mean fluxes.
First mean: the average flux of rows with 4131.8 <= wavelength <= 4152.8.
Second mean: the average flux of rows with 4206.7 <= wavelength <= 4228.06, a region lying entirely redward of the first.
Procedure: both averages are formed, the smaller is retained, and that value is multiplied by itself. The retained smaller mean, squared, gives 188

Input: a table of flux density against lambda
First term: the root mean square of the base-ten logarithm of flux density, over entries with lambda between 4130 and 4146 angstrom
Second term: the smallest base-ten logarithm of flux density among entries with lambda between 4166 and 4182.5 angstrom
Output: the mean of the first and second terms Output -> 1.08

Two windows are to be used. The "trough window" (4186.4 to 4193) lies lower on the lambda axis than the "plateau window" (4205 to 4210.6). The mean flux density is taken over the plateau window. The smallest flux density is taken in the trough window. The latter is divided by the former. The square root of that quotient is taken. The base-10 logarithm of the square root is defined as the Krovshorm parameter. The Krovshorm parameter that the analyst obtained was -0.04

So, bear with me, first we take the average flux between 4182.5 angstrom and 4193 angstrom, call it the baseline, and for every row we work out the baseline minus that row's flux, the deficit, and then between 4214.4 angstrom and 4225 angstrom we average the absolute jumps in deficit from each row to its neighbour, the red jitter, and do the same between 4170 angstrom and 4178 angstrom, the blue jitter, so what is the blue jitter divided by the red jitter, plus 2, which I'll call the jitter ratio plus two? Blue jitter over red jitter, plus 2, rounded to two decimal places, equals 3.95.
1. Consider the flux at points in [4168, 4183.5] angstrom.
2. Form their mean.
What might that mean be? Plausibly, 13.3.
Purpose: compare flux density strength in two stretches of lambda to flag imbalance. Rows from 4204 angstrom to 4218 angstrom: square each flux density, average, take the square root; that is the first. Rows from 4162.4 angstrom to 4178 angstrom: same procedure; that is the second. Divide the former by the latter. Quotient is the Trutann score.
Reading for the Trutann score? 1.14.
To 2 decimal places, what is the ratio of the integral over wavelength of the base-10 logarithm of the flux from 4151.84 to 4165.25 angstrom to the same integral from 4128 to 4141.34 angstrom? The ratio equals 1.00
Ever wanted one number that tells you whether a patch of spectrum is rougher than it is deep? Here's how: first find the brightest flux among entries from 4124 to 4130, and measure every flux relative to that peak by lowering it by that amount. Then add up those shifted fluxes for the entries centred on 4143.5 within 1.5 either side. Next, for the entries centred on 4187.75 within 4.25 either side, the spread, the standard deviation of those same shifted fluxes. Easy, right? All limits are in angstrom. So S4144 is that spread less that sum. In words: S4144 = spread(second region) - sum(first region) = 6.3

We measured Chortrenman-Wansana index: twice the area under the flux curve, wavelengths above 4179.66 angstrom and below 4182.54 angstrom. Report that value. 83.3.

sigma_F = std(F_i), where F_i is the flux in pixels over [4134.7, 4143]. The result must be 1.1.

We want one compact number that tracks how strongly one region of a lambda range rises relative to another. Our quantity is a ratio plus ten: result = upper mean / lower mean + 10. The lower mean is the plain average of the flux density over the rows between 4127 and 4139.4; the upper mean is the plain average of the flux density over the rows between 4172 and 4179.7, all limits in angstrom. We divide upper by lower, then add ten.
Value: 10.9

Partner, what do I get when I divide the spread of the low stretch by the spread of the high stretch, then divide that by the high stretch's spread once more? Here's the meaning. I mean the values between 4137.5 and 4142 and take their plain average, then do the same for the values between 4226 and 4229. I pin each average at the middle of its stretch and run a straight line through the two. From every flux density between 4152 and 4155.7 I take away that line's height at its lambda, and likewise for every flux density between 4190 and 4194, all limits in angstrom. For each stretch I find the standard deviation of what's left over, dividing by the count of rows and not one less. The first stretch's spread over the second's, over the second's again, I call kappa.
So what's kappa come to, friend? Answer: 2.7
